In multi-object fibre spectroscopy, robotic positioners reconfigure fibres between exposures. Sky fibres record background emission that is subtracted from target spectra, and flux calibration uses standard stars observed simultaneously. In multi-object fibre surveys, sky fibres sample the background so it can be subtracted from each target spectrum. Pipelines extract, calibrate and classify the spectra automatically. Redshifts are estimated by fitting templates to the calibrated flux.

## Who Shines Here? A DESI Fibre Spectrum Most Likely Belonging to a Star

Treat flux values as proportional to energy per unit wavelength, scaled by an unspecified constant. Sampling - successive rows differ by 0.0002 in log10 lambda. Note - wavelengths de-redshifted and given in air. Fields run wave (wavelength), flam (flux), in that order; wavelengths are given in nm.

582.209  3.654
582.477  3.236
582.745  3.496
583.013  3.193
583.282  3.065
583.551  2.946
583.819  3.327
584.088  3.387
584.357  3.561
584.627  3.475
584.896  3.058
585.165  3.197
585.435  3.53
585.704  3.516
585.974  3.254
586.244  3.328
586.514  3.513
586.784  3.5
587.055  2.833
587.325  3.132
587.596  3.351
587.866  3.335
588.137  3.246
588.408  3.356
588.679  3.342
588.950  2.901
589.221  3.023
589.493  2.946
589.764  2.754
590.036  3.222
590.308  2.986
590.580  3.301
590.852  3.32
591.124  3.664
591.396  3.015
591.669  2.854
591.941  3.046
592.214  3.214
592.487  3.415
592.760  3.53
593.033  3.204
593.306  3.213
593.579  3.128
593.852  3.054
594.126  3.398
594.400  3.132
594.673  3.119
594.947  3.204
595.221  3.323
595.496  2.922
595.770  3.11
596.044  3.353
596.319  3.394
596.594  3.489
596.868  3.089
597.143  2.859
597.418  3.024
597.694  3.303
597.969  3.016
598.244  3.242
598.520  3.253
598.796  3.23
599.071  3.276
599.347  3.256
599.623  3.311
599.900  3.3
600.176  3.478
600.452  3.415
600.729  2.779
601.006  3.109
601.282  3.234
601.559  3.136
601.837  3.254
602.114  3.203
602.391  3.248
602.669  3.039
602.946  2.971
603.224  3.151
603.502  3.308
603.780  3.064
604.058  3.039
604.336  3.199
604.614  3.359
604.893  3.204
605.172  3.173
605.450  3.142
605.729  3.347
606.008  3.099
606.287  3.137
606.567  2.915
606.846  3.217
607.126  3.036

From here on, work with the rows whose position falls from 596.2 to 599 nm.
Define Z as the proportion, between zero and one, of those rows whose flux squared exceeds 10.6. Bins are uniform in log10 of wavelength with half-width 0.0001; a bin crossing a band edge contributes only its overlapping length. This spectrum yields 0.30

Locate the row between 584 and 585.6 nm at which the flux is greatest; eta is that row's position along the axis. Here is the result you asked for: 584.357 nm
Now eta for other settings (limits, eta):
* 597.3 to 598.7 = 597.694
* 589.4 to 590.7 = 590.580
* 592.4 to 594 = 592.760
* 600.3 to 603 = 600.452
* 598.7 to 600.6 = 600.176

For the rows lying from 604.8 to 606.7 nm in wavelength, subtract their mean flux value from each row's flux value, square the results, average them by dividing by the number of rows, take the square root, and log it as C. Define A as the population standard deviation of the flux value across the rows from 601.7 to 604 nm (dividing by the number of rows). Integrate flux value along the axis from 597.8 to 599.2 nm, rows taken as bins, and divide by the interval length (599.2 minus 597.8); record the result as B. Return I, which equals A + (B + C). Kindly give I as 3.44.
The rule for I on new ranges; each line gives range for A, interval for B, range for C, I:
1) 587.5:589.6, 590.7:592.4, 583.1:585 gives 3.60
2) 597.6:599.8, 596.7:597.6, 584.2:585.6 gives 3.31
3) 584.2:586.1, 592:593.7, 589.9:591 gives 3.59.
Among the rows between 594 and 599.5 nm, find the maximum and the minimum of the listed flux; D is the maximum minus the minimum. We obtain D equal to 0.63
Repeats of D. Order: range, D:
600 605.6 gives 0.70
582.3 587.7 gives 0.73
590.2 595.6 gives 0.81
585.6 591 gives 0.76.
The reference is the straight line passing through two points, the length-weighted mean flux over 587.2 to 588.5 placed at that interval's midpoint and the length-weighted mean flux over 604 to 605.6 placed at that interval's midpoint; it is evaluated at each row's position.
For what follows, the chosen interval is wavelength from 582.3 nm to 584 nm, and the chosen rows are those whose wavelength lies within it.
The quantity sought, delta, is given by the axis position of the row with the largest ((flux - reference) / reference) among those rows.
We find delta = 582.745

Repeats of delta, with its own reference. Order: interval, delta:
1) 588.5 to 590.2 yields 588.679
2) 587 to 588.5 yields 588.408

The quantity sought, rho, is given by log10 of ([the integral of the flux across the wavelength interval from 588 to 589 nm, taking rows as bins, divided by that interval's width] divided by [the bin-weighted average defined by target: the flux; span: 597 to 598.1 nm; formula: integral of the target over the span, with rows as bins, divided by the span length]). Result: 0.026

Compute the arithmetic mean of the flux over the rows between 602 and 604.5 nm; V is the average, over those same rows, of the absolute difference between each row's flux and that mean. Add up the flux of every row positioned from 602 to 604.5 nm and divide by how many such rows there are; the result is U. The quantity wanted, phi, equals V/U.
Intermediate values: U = 3.14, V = 0.10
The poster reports 0.030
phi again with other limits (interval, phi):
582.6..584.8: 0.054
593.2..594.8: 0.028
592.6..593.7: 0.040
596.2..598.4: 0.057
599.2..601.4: 0.045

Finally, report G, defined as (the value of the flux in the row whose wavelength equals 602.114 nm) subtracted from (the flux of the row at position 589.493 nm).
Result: -0.26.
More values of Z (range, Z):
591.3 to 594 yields 0.20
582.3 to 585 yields 0.50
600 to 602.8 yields 0.20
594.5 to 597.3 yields 0.40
